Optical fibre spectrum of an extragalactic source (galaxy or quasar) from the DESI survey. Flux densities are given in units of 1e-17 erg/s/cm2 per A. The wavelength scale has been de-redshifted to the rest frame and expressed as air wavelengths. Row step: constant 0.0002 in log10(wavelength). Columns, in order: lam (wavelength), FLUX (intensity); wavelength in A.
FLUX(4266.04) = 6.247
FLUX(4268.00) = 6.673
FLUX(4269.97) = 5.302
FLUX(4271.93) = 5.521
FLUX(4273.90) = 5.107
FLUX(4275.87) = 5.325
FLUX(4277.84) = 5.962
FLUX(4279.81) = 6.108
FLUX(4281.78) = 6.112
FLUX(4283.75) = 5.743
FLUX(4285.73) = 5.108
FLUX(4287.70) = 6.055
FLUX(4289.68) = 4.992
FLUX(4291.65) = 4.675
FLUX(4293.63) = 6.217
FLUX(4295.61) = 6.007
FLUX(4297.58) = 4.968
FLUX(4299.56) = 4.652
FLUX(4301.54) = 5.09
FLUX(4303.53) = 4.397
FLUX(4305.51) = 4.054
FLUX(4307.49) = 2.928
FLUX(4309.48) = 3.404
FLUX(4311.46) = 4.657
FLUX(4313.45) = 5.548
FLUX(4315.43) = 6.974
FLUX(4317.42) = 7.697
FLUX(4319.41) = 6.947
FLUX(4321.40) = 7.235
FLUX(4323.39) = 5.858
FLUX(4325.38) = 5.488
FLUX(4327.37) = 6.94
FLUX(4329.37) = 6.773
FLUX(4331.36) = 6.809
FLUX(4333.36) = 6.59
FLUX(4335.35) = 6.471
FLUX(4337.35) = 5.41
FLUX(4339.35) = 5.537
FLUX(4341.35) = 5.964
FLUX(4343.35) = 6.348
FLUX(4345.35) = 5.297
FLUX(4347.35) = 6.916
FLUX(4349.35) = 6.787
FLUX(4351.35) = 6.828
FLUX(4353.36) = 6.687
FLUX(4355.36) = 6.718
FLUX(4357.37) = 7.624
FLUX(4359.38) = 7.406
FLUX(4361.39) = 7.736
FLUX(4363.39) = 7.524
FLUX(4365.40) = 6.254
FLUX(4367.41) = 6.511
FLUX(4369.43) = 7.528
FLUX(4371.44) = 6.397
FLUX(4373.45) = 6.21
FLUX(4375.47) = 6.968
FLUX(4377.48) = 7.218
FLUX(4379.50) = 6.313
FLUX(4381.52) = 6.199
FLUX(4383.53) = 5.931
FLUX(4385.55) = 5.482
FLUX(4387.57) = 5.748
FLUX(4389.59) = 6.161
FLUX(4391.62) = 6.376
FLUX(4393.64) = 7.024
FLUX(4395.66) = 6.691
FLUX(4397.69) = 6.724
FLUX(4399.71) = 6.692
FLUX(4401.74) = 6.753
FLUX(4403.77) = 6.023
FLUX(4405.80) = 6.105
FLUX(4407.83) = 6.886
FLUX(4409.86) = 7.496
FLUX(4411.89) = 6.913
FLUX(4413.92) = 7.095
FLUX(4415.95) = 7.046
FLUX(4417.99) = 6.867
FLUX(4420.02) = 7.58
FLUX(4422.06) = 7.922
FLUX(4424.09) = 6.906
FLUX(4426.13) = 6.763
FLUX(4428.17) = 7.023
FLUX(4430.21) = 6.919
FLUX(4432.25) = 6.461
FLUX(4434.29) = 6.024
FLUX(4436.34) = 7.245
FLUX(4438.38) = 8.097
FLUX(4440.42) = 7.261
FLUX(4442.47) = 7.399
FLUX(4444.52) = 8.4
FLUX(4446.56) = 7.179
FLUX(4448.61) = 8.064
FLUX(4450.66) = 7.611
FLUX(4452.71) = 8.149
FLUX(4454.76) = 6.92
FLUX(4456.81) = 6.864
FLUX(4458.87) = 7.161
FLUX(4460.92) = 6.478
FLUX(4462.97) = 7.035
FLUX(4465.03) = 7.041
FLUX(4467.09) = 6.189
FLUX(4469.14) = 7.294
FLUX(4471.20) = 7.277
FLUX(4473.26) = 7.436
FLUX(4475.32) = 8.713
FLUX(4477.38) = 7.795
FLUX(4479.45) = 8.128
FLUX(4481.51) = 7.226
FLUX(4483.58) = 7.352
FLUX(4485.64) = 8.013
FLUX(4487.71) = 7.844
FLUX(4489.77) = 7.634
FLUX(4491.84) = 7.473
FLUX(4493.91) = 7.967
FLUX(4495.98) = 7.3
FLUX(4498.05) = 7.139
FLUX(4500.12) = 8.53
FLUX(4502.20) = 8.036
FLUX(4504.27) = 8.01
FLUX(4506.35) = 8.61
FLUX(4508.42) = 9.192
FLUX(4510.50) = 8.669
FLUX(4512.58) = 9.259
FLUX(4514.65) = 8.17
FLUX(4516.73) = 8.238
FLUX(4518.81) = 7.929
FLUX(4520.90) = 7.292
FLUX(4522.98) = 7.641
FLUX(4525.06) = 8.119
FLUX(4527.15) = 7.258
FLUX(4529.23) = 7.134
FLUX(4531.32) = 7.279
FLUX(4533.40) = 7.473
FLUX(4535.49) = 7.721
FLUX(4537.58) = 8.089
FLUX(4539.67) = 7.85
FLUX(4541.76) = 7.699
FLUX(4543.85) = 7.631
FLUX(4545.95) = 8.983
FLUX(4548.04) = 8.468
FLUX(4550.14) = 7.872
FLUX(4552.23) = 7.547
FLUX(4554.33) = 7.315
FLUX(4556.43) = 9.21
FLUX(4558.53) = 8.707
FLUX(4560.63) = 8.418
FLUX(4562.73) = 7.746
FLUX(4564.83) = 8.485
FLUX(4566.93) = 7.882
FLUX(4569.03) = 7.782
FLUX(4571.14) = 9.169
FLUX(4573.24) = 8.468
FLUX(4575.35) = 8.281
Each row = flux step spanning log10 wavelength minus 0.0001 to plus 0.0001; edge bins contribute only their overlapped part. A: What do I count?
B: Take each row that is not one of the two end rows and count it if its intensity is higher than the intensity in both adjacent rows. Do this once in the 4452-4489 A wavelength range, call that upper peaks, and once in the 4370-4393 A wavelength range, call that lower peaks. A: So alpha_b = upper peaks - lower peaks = 5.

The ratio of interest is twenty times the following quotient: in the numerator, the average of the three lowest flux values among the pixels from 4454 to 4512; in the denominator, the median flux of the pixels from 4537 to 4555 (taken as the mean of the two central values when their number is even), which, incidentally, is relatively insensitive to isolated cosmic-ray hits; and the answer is 16.6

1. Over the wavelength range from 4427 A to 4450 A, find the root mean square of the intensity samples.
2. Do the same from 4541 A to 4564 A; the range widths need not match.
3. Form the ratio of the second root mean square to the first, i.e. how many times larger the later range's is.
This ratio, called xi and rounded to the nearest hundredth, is 1.12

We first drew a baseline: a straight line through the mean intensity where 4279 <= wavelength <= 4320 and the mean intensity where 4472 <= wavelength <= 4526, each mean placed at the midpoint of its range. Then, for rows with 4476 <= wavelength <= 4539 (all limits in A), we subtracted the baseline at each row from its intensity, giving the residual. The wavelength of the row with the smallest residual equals 4529.23 A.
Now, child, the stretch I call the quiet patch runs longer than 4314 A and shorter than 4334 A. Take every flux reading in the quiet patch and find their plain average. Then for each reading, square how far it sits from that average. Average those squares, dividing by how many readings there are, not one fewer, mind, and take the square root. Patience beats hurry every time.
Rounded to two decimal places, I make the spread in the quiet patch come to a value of 0.61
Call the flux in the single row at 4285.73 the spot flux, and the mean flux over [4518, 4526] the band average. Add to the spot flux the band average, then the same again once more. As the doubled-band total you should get 20.6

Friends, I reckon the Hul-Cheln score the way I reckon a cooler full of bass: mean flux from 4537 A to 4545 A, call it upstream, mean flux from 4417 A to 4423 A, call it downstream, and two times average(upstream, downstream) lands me 15.3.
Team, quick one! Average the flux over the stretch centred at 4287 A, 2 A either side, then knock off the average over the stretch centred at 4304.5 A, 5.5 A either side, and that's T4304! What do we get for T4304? 1.5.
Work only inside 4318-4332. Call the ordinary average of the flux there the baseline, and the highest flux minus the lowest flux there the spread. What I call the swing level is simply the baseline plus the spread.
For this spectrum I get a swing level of 8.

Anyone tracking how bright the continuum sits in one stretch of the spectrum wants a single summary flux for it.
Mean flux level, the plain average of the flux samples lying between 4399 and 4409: 6.5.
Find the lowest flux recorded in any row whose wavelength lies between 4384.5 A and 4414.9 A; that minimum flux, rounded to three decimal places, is 5.482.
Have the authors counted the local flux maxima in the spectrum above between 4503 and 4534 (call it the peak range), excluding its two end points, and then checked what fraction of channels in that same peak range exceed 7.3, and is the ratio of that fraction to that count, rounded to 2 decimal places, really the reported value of 0.18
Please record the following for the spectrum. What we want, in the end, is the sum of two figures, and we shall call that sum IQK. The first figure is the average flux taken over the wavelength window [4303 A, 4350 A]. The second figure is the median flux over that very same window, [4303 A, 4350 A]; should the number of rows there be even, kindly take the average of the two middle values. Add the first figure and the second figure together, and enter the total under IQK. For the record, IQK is 12.0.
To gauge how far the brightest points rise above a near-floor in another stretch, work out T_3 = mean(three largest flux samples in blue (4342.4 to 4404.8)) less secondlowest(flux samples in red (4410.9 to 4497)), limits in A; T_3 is 1.4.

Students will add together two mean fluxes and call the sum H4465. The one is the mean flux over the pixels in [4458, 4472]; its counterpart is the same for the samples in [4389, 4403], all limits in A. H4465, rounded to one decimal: 13.6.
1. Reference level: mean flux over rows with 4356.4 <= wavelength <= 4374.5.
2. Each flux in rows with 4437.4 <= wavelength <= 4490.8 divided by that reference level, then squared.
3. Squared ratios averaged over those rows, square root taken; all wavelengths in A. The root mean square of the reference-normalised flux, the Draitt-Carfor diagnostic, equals 1.07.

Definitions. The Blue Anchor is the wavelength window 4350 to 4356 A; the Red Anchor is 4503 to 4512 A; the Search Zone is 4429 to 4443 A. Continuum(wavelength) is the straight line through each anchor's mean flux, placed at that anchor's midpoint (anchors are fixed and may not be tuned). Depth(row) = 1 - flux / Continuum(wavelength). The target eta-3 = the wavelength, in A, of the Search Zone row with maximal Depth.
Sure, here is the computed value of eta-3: 4434.29 A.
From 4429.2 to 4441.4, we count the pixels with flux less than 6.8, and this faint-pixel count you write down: 2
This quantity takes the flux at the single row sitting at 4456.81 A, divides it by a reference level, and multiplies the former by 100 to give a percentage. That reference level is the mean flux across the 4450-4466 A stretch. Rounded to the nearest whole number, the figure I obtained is 96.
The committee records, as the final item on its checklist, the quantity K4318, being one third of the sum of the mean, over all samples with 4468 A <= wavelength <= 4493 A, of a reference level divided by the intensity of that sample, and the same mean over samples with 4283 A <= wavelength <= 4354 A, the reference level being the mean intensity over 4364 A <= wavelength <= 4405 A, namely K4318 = 0.67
